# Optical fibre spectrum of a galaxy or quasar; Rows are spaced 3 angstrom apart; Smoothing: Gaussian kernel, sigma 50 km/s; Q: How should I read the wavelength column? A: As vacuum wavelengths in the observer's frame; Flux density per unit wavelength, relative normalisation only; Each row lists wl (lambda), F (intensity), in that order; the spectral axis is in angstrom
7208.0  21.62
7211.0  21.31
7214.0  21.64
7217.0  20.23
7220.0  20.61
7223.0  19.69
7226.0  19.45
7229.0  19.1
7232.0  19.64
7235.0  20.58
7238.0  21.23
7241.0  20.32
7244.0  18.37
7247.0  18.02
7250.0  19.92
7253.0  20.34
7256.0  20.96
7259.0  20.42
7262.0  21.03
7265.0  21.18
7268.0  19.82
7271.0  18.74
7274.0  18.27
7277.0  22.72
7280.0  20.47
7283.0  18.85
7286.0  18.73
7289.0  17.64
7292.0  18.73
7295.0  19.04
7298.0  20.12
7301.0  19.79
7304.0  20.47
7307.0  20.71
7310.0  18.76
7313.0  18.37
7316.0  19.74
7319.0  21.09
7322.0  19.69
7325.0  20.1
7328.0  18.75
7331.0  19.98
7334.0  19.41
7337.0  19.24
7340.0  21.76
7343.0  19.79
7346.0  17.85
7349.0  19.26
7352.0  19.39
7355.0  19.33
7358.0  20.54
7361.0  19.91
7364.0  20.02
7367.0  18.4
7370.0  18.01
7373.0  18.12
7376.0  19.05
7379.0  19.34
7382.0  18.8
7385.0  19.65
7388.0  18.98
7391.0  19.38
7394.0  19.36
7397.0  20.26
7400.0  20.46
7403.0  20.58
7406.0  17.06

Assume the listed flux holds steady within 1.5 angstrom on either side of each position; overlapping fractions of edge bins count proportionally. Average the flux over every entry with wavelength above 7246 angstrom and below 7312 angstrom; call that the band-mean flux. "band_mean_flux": 19.8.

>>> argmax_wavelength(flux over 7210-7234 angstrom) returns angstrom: 7214.0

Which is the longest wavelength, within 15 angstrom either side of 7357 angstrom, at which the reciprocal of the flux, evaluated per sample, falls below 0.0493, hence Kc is 7358.0 angstrom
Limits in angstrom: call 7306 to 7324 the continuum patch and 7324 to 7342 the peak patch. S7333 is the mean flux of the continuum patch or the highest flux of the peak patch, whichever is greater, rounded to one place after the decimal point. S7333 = 21.8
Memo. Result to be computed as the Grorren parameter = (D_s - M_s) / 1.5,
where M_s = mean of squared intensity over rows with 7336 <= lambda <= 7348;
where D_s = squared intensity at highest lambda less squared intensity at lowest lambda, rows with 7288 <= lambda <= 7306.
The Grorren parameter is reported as -187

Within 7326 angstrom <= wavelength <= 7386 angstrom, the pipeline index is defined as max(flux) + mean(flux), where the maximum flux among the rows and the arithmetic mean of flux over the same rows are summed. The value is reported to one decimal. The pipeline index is 41.1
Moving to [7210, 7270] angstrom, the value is 41.8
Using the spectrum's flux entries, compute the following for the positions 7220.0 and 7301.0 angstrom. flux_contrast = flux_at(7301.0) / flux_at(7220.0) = 0.96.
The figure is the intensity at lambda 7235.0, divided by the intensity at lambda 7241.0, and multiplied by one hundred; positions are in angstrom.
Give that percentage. 101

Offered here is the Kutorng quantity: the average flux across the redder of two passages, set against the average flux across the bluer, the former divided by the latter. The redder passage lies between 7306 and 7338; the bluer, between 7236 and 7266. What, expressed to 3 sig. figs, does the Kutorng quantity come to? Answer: 0.972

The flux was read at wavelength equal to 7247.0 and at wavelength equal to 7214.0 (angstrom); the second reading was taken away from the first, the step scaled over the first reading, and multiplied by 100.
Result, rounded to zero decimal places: -20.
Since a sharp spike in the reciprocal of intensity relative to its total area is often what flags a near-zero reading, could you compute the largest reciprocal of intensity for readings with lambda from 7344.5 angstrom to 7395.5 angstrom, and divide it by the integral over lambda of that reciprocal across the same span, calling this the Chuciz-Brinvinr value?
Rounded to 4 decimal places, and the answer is 0.0210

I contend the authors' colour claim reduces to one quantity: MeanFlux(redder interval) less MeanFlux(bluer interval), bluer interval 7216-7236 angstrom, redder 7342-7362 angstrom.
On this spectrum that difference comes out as -0.46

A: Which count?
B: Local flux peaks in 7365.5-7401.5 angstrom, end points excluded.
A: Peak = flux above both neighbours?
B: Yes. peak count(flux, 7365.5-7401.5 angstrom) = 3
